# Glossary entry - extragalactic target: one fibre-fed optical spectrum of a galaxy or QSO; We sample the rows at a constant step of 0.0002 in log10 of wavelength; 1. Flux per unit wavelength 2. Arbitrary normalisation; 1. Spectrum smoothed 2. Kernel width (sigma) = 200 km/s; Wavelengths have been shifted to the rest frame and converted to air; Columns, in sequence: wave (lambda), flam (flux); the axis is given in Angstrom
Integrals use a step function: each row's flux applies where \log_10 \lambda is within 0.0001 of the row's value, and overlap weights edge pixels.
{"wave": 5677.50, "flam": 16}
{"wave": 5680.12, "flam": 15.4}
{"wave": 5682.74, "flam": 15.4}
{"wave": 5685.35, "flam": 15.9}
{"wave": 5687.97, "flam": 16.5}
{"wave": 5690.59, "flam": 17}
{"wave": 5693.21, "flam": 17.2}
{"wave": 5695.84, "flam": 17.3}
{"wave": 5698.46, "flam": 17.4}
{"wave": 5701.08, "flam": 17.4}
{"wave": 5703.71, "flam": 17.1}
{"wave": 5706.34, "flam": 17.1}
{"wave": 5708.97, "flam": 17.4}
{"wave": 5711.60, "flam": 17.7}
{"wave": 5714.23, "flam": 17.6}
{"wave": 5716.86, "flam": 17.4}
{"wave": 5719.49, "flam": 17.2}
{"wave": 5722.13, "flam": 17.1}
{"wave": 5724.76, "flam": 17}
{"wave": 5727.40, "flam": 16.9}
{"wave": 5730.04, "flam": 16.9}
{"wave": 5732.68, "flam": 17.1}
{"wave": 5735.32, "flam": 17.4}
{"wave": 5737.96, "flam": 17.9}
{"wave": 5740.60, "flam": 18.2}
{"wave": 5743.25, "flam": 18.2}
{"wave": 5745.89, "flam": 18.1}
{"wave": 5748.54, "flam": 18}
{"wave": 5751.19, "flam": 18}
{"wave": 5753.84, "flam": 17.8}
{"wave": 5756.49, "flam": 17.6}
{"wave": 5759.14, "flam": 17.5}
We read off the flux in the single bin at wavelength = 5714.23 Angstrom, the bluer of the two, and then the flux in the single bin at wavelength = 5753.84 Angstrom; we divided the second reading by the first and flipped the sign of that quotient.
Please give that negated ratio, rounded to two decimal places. -1.01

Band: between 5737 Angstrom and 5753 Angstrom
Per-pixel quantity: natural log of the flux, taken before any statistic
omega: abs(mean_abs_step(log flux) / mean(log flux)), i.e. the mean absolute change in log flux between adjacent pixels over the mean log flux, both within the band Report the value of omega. 0.0019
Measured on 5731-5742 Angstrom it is 0.0072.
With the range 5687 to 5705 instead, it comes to 0.0041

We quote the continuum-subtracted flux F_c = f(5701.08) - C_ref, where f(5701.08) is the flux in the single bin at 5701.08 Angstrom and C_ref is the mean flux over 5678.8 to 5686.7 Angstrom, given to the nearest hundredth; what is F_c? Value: 1.83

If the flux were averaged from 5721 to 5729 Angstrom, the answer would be 17.0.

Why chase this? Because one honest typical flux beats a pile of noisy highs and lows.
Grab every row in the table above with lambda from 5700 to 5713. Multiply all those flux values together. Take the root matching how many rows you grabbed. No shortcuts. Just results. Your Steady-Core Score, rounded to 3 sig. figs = 17.3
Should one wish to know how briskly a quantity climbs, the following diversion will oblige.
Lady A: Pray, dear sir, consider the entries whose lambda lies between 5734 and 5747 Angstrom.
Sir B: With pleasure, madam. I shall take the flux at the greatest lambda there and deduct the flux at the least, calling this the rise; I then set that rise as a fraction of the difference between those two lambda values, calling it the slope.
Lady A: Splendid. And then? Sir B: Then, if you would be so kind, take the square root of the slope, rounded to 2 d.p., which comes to 0.26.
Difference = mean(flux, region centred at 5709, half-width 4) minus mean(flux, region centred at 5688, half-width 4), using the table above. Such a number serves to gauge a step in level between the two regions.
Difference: 0.9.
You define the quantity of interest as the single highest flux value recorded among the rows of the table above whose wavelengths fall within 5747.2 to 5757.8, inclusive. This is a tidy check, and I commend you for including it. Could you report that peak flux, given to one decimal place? 18.0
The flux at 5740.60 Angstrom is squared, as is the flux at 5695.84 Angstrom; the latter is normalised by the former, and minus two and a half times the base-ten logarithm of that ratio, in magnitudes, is 0.11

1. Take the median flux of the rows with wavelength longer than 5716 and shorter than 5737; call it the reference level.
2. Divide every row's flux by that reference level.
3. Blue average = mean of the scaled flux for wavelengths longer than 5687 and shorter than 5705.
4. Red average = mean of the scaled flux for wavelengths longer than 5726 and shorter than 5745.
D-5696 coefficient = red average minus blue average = 0.02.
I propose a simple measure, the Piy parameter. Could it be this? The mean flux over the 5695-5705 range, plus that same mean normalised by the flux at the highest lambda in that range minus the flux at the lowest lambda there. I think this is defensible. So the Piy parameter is -69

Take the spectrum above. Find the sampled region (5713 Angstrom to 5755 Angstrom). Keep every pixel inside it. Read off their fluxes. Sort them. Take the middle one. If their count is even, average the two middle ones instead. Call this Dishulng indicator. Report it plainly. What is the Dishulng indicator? 17.5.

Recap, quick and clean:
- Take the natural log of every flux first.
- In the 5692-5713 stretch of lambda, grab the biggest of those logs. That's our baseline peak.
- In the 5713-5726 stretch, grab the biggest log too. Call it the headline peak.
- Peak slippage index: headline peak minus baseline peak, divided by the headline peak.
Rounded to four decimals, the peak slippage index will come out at -0.0020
